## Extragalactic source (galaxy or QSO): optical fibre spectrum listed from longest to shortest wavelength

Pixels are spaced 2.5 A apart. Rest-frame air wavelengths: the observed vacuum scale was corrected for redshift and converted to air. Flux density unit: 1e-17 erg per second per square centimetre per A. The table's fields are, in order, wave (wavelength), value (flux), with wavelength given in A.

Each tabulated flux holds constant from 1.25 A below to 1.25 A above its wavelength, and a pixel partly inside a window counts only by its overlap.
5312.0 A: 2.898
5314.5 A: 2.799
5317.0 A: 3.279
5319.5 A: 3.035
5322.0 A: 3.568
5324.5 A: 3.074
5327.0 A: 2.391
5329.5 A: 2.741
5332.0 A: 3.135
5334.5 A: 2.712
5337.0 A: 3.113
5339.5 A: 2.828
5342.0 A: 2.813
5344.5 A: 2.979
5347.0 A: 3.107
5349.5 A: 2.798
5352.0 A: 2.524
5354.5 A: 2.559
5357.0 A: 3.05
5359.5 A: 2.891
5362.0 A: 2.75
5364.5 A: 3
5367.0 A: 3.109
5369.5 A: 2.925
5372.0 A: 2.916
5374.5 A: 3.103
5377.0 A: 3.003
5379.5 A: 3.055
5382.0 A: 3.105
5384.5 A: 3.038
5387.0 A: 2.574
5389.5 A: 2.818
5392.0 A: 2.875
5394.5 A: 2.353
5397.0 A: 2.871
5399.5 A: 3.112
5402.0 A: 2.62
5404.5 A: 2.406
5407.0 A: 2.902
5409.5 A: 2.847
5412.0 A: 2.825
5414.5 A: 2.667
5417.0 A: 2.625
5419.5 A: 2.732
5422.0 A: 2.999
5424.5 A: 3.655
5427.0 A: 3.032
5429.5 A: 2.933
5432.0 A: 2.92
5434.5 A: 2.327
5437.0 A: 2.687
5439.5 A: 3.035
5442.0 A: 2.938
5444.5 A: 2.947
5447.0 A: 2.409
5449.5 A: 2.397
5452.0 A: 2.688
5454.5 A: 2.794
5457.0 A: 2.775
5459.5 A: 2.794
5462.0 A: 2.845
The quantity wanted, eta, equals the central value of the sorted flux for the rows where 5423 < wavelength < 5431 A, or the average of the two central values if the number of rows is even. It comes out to 3.03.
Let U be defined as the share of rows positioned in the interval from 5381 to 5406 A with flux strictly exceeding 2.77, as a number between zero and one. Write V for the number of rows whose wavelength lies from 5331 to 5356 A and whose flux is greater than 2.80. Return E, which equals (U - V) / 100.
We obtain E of -0.054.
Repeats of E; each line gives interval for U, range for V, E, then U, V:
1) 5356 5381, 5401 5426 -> -0.041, 0.90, 5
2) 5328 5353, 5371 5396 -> -0.073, 0.70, 8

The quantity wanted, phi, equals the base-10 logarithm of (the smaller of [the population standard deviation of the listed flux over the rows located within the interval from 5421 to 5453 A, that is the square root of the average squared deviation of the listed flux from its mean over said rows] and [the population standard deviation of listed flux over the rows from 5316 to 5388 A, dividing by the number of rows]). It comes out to -0.62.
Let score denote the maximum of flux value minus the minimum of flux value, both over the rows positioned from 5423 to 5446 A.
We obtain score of 1.3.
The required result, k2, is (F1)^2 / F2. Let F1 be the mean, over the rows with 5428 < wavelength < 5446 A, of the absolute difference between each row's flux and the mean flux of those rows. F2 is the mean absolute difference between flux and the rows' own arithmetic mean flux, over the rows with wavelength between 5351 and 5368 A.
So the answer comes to 0.17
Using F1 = 0.18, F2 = 0.197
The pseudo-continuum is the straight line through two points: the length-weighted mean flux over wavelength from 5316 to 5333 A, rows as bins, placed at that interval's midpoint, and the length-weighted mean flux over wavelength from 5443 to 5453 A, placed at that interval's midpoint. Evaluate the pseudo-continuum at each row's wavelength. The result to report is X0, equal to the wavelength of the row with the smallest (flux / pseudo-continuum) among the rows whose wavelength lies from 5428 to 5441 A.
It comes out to 5434.5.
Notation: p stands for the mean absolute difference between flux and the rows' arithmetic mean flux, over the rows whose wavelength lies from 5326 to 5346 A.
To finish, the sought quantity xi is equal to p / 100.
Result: 0.0018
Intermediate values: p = 0.18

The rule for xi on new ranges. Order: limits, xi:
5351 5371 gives 0.0018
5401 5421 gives 0.0012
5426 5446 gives 0.0017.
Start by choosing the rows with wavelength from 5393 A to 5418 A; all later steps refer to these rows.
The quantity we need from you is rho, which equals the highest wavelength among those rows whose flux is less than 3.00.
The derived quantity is 5417.0 A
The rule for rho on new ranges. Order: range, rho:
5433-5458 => 5457.0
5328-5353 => 5352.0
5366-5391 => 5389.5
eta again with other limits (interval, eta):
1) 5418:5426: 3.00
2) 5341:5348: 2.98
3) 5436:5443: 2.94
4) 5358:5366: 2.89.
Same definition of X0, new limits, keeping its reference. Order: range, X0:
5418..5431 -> 5419.5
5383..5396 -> 5394.5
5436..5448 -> 5447.0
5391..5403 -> 5394.5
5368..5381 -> 5372.0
